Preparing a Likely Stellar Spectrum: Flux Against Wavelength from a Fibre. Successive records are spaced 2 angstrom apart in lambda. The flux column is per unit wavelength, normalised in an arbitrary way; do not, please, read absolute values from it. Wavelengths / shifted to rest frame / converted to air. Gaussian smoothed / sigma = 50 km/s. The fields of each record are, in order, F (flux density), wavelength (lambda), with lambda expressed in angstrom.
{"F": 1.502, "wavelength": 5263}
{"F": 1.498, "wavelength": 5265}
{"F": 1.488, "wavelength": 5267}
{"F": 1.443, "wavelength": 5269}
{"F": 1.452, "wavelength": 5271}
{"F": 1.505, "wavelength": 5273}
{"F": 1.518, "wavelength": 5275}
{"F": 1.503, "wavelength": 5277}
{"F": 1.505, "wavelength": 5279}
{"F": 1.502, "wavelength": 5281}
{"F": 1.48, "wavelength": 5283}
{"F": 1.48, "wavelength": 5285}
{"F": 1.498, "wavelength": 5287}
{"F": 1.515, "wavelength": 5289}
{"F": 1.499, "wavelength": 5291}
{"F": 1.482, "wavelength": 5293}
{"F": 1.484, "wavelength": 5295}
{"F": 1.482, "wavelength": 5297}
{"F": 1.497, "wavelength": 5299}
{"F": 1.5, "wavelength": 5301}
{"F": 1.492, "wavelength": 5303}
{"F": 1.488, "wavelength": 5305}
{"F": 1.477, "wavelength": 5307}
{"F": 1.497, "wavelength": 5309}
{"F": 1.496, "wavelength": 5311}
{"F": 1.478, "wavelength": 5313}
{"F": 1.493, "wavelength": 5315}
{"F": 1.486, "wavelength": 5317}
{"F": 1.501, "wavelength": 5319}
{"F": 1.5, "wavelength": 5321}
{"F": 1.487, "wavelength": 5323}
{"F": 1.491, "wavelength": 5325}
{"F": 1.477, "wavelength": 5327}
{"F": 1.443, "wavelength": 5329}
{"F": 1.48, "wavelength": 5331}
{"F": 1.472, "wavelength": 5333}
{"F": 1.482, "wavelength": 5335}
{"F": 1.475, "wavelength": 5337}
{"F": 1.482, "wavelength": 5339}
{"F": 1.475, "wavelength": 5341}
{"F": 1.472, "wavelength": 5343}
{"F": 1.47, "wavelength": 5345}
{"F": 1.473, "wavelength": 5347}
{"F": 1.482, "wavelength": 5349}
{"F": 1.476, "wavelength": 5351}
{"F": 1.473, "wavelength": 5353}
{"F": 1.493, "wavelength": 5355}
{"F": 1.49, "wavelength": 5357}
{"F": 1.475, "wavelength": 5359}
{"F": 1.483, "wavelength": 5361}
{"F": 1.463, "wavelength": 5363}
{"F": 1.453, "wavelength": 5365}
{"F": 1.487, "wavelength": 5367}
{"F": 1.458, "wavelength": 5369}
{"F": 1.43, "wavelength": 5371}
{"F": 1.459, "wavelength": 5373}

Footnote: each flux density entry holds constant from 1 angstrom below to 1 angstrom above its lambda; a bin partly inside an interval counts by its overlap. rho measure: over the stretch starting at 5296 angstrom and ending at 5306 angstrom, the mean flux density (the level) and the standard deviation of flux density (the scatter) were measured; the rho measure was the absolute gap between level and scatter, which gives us 1.485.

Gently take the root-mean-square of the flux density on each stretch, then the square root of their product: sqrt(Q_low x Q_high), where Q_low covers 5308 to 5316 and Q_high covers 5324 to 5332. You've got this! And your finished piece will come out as 1.48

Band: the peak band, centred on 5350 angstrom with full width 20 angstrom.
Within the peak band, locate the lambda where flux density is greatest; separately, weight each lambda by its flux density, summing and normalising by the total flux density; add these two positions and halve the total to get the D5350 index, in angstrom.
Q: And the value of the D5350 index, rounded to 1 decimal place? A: 5352.5 angstrom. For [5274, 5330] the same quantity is 5288.5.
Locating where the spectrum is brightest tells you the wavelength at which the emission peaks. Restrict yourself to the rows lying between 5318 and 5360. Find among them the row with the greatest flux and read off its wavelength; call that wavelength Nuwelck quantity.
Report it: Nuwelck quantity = 5319 angstrom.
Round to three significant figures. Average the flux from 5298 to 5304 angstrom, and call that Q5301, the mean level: 1.50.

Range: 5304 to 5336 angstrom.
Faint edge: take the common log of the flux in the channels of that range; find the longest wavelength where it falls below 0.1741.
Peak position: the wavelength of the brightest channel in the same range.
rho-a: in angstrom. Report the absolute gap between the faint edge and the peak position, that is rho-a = 16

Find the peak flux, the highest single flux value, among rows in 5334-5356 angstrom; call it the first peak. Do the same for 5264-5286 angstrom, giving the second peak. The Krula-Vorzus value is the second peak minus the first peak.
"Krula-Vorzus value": 0.0250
